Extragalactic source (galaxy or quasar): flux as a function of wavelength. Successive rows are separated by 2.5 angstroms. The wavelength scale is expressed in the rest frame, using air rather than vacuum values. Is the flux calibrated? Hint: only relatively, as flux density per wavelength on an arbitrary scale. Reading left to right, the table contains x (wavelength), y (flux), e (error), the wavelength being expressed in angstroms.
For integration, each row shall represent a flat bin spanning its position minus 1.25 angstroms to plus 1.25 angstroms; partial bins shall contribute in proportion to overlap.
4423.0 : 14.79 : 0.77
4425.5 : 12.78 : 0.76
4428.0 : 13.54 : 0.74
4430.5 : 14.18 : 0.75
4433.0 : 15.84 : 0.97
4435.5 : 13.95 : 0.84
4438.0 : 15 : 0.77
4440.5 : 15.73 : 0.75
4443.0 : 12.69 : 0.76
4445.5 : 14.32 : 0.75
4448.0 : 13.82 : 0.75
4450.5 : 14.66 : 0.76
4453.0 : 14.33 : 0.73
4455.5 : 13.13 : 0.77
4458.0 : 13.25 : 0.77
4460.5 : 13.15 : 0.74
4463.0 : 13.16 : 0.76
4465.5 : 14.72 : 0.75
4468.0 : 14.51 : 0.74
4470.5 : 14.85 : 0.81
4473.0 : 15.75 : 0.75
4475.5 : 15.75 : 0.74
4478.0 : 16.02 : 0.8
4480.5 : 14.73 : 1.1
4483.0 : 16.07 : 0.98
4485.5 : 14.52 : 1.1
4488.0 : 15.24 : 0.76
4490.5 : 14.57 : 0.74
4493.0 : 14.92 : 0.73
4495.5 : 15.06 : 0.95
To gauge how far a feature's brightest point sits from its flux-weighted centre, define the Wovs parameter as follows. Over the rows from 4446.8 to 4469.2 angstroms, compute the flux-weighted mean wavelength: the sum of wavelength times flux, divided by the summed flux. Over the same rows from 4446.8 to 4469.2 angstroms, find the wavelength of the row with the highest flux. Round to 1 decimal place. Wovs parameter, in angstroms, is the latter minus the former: 7.5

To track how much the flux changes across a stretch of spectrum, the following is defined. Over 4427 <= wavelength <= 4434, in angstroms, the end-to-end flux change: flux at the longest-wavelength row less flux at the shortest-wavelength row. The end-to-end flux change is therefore 2.3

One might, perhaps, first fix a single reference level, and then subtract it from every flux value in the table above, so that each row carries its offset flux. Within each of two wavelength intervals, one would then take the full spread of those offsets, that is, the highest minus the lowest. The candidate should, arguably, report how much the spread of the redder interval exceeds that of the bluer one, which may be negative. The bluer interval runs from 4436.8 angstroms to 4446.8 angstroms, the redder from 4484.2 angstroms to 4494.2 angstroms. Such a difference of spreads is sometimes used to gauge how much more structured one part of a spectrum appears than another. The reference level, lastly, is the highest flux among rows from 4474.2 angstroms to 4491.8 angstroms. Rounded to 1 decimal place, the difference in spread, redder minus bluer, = -2.3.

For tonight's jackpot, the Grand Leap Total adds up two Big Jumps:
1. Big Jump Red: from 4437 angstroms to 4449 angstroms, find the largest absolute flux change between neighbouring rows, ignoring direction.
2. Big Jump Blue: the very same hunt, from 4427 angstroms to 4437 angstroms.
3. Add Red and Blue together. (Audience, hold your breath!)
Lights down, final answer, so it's 4.9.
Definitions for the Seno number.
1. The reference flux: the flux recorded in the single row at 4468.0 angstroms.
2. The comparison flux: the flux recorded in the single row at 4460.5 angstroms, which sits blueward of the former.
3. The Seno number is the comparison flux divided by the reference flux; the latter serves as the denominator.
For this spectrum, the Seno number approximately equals 0.91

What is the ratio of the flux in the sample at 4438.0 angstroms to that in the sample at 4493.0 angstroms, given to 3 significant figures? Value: 1.01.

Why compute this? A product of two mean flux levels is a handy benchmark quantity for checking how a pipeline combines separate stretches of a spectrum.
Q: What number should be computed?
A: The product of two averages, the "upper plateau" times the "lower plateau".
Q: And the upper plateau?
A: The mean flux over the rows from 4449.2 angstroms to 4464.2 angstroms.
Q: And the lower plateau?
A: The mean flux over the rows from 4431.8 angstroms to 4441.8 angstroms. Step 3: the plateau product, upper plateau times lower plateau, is 206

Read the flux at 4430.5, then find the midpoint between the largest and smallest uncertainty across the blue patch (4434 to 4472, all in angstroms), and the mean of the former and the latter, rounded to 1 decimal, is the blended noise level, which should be 7.5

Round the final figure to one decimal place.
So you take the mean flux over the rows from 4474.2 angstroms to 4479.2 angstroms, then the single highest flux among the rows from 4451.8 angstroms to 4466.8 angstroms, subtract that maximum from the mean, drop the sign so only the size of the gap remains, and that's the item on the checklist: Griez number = 1.2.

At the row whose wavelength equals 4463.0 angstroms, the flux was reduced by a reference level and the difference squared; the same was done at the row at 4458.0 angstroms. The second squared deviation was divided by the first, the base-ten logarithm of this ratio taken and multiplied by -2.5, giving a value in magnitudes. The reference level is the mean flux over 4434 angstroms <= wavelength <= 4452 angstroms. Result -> 0.2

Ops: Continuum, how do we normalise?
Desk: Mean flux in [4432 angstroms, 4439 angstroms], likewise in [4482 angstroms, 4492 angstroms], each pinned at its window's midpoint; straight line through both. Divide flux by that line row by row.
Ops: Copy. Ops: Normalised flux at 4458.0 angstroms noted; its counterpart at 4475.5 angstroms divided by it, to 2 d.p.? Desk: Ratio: 1.18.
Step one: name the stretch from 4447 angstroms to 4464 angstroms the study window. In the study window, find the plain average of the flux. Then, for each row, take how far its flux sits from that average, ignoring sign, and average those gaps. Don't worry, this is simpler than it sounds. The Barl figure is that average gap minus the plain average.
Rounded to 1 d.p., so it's -13.1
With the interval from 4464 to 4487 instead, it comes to -14.6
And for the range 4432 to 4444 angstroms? -13.6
